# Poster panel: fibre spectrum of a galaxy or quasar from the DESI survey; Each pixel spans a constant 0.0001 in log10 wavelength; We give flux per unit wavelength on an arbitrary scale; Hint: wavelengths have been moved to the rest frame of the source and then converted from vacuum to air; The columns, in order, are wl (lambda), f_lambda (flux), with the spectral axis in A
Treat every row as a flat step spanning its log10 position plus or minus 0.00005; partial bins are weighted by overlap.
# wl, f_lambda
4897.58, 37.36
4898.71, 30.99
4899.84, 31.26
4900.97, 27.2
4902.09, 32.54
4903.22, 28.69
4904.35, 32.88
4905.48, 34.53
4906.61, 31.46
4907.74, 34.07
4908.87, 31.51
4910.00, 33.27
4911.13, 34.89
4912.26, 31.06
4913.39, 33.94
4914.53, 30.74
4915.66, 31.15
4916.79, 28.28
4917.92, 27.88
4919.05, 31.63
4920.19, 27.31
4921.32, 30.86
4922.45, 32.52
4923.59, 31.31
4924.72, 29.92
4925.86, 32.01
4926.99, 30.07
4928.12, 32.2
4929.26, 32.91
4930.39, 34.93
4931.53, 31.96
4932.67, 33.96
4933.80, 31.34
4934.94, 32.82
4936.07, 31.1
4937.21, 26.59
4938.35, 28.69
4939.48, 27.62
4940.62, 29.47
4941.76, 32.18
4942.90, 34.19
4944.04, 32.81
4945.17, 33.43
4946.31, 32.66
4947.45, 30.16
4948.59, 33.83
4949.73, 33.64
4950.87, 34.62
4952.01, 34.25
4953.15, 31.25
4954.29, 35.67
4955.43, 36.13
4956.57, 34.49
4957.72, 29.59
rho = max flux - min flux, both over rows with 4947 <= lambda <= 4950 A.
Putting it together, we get 3.7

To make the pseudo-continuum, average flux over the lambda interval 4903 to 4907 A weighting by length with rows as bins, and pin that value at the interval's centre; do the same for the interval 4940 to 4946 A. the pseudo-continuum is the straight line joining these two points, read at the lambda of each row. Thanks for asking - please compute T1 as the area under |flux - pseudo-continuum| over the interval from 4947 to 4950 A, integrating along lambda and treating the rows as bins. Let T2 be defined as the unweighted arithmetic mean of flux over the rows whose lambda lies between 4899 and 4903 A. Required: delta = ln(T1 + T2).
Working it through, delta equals 3.56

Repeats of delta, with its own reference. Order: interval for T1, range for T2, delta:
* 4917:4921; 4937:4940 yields 3.70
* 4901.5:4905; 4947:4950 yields 3.64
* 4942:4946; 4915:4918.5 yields 3.50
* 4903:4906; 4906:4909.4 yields 3.65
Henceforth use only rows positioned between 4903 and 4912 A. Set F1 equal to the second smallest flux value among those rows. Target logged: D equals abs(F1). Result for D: 31.5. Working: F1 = 31.46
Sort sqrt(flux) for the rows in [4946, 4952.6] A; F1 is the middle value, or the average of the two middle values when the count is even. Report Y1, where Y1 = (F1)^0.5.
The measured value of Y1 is 2.41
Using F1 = 5.81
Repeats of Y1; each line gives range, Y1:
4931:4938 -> 2.37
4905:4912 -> 2.41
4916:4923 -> 2.33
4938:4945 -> 2.36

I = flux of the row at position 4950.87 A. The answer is 34.62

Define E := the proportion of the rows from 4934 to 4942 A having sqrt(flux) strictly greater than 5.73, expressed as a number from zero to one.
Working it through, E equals 0.00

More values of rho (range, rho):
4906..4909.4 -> 2.6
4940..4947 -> 4.7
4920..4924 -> 5.2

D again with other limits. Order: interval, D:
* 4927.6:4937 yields 31.3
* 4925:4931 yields 32.0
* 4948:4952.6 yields 33.8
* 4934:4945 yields 27.6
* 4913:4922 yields 27.9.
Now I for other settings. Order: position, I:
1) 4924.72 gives 29.92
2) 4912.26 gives 31.06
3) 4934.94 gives 32.82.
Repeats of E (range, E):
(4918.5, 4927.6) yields 0.00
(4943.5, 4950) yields 0.50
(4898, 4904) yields 0.00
